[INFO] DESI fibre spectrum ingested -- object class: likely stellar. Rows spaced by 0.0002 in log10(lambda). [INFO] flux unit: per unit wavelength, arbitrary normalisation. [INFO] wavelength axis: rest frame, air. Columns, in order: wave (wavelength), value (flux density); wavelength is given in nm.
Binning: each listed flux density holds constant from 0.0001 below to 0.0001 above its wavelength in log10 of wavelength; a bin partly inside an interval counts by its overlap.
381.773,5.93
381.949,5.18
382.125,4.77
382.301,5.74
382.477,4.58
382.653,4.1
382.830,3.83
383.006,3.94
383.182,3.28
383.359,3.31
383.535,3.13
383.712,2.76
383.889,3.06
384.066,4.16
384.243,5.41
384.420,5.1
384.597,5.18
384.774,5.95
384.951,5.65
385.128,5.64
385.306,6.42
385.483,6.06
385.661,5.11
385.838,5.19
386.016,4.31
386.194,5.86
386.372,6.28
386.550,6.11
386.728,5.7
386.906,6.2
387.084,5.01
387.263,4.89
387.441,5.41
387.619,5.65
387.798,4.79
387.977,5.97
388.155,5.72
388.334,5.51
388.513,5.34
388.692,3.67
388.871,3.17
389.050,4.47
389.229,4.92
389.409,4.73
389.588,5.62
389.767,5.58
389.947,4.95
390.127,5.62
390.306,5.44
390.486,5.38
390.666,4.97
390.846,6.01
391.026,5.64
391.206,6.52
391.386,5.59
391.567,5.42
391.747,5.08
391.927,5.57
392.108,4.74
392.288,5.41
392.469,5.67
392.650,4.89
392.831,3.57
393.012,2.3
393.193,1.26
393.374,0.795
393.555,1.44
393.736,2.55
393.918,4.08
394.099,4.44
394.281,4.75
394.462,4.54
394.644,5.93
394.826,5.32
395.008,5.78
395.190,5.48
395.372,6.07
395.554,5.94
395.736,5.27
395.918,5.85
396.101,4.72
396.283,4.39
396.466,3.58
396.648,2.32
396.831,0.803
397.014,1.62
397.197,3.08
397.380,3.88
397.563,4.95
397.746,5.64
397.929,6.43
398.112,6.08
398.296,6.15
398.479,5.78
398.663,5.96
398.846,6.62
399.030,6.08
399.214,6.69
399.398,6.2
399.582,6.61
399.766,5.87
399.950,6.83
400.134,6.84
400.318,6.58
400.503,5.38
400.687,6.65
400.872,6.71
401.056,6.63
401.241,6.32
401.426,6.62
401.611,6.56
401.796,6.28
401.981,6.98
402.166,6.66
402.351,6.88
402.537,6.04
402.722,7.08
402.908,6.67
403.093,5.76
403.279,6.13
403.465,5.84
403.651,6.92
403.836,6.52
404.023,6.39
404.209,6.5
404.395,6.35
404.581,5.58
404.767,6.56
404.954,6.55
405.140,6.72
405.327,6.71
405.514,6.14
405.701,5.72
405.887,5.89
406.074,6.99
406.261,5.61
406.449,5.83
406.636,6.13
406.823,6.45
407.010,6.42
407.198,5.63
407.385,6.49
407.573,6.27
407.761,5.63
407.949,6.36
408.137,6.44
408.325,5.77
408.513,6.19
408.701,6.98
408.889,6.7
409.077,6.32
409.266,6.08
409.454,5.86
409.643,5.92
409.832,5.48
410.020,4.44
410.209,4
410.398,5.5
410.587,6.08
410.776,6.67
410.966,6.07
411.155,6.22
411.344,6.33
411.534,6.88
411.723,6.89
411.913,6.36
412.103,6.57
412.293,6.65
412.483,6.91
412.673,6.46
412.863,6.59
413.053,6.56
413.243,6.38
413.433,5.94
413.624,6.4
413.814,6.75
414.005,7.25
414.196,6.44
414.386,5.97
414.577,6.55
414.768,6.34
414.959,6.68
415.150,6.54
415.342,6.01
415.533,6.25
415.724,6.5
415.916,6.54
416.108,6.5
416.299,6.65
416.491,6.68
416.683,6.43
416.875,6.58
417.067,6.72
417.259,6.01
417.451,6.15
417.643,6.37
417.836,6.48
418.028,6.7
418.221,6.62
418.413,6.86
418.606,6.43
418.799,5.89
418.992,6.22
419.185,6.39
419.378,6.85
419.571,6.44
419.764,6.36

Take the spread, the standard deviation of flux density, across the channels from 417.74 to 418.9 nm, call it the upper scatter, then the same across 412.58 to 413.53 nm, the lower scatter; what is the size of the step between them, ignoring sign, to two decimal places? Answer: 0.07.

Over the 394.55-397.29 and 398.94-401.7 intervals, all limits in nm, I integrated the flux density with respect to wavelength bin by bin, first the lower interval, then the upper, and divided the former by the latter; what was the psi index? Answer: 0.68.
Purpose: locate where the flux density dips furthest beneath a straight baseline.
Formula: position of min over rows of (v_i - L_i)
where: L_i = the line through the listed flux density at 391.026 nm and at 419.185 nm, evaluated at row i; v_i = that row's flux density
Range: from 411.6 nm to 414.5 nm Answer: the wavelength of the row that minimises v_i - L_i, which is 413.433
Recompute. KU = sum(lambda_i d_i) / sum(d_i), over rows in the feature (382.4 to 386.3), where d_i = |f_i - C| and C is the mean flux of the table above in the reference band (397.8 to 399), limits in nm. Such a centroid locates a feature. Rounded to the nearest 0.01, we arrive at 383.82 nm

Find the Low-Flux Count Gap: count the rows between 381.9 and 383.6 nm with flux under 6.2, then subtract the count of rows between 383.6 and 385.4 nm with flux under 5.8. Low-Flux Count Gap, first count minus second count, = 2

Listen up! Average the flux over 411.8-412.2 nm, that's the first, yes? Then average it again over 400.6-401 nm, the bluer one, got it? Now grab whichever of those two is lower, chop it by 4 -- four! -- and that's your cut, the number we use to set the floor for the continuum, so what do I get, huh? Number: 1.62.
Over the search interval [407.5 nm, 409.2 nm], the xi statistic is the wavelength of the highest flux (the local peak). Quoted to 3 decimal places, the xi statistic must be 408.701 nm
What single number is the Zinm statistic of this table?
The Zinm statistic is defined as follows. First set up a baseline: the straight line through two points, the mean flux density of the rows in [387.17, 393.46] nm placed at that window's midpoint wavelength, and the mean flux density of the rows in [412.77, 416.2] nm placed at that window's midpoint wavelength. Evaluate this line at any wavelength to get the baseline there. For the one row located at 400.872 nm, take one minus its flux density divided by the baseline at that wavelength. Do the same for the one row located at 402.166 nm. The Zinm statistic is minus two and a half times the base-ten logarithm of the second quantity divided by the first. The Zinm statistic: 0.15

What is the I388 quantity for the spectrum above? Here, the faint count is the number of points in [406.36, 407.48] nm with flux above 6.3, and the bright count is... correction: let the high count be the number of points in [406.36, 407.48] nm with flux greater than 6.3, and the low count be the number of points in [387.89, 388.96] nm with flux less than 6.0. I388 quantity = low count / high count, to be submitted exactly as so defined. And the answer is 2.0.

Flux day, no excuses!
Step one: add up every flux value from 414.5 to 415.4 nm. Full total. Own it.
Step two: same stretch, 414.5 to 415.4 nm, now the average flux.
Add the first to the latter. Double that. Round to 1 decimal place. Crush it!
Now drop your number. 77.1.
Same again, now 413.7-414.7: 79.1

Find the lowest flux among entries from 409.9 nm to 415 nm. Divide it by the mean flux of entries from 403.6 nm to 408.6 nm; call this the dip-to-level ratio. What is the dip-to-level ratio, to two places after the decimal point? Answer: 0.64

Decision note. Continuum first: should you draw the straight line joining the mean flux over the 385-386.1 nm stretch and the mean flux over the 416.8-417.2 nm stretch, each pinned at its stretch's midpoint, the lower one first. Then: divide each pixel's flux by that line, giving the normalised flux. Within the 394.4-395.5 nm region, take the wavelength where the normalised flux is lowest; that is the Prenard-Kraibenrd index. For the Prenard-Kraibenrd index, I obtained 394.462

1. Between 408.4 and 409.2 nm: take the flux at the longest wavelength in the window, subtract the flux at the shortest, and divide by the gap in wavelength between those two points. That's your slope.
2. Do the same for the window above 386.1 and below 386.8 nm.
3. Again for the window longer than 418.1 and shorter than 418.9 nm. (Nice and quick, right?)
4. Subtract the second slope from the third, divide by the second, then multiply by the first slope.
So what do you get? 0.7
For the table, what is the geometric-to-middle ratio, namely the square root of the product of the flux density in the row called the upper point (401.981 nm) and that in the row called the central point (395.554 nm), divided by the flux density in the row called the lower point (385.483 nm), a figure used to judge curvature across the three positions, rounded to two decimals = 1.06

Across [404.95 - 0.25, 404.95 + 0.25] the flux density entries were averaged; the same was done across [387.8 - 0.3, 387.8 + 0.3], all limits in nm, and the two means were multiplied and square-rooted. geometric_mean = 6.0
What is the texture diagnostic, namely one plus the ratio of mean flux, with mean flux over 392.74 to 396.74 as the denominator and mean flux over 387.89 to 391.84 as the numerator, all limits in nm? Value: 2.3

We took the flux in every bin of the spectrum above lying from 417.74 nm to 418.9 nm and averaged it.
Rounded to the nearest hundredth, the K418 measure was 6.50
